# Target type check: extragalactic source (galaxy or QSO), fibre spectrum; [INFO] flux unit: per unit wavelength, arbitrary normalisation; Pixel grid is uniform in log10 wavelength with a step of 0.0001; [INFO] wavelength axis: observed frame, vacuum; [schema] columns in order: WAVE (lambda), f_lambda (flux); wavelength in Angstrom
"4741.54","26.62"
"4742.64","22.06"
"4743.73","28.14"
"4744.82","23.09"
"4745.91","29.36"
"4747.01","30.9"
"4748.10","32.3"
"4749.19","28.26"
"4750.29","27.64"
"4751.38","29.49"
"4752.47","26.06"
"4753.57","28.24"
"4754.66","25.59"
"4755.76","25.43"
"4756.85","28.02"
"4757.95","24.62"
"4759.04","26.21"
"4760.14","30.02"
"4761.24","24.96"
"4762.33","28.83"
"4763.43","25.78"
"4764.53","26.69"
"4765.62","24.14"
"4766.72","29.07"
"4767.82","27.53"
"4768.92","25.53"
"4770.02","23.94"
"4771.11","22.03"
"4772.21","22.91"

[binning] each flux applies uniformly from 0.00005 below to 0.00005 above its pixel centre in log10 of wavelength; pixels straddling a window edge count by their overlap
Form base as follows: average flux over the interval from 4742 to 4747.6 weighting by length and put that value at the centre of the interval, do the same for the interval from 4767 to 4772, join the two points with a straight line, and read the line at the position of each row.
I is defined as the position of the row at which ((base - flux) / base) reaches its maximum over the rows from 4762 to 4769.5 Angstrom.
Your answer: 4765.62 Angstrom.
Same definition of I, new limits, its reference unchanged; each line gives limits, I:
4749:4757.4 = 4755.76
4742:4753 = 4742.64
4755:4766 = 4757.95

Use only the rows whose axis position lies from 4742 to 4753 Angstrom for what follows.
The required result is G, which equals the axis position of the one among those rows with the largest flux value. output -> 4748.10 Angstrom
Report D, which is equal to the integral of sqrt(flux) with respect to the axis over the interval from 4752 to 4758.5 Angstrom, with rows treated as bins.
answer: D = 33.3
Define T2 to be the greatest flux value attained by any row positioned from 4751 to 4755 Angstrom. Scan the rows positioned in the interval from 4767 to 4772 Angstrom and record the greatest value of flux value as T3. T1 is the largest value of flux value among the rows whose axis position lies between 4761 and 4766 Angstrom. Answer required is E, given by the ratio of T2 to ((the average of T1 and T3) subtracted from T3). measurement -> -45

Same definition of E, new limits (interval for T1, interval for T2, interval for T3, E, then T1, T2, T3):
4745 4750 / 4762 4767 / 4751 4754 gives -21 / 32.3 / 29.07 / 29.49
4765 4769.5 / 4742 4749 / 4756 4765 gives 68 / 29.07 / 32.3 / 30.02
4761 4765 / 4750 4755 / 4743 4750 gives 17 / 28.83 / 29.49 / 32.3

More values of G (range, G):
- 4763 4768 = 4766.72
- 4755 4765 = 4760.14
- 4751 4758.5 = 4751.38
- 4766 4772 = 4766.72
